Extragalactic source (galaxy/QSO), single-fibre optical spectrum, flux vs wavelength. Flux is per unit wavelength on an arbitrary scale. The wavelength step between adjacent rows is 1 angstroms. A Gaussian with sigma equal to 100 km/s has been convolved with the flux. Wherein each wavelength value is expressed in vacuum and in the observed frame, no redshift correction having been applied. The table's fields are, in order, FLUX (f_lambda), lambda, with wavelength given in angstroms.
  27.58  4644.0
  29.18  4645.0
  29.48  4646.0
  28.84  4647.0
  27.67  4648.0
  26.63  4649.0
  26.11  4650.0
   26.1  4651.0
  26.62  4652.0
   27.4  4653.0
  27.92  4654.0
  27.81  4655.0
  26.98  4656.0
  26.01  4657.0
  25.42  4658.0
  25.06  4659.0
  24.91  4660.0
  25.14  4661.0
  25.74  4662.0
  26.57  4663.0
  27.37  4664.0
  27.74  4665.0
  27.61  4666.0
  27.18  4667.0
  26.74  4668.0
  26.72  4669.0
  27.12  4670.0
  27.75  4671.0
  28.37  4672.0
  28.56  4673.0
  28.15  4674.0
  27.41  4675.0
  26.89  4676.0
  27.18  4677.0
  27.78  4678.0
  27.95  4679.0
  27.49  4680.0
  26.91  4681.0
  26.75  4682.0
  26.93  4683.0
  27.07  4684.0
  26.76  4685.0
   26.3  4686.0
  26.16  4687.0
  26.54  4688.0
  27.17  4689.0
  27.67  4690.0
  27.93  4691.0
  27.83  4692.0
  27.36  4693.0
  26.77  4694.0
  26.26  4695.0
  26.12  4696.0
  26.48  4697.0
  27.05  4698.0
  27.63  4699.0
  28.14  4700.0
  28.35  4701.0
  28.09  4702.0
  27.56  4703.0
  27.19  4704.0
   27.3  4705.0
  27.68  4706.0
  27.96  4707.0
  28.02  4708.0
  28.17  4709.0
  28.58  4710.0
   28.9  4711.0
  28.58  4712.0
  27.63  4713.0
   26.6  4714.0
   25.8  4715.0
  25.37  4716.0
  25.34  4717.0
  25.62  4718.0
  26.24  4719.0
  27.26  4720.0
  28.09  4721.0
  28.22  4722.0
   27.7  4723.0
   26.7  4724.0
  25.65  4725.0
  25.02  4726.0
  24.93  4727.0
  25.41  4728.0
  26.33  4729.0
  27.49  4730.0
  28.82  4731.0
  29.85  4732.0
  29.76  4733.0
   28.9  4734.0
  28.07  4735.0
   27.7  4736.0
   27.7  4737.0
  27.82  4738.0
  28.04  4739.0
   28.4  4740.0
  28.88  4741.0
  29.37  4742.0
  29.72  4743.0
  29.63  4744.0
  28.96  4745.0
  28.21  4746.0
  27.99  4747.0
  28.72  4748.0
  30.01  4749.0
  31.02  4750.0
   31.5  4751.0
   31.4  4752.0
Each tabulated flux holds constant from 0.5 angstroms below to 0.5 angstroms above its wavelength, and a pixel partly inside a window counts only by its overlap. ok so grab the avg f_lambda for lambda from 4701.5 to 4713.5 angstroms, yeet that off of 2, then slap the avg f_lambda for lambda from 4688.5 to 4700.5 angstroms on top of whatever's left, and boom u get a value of 1.2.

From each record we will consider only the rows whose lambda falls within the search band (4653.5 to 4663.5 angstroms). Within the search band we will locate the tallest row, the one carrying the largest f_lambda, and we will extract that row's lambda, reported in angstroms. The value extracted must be 4654.0 angstroms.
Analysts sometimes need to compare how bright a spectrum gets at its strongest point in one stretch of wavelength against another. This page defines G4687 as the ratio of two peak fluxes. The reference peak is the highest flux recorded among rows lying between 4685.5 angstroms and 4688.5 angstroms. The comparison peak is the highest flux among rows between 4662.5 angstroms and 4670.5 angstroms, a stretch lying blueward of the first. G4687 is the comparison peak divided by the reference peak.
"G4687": 1.045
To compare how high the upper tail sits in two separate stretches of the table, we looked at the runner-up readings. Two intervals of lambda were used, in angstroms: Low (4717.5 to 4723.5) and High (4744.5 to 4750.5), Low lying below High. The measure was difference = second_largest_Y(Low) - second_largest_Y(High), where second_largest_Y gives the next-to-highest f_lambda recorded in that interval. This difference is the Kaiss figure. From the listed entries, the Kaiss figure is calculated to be -1.9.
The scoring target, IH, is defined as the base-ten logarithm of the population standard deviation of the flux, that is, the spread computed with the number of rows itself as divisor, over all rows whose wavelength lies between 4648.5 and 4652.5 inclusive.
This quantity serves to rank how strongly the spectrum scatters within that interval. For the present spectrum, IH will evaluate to -0.6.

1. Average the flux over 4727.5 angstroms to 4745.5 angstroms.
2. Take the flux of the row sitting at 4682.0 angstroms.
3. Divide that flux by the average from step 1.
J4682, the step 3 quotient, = 0.94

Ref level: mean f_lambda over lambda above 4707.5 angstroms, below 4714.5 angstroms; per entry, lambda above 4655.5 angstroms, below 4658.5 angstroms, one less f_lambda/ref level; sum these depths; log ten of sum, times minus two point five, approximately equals 1.7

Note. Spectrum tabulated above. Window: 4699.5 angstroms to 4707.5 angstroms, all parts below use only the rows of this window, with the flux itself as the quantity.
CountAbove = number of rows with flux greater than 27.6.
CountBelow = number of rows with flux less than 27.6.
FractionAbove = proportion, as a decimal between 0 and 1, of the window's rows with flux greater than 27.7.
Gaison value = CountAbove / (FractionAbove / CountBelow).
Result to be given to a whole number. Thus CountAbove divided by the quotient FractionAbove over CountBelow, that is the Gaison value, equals 30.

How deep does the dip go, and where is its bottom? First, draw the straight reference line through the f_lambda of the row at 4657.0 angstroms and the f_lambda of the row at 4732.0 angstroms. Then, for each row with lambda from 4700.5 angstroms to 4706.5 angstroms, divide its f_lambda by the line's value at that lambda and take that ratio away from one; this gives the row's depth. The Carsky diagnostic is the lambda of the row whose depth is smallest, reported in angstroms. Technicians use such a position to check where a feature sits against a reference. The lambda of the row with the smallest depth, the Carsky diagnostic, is 4701.0 angstroms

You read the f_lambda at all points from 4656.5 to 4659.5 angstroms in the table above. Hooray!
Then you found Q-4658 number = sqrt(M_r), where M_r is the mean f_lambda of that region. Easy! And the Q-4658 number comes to 5.05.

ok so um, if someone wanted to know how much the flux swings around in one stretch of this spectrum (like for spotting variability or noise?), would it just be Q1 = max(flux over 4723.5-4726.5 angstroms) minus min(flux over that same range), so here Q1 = 1.7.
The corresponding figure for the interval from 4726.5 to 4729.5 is 1.4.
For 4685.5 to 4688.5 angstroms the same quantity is 0.4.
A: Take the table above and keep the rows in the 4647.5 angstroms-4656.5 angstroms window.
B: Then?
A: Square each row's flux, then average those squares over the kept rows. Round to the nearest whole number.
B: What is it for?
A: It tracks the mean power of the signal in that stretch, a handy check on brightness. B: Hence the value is 731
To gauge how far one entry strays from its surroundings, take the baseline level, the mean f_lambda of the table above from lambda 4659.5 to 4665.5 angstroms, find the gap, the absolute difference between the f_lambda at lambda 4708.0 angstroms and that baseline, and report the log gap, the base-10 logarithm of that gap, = 0.2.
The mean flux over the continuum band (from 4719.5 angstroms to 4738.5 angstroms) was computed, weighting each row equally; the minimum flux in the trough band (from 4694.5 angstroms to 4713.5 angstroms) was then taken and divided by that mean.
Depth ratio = 0.952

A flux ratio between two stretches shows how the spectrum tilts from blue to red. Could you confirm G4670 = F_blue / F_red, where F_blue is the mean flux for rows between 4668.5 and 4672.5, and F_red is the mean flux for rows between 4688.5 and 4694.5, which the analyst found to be 1.001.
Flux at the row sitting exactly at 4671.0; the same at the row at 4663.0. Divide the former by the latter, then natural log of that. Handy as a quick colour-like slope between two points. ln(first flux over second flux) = 0.043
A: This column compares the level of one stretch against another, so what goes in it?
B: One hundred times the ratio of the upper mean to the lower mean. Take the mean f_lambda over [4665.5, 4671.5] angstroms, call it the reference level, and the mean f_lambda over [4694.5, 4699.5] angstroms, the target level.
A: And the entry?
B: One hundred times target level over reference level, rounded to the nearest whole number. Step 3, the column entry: 98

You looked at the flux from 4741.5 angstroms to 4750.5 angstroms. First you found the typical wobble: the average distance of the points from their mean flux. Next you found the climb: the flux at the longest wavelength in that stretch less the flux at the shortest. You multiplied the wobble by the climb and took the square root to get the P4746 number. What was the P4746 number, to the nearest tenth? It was 1.1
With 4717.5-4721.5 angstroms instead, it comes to 1.5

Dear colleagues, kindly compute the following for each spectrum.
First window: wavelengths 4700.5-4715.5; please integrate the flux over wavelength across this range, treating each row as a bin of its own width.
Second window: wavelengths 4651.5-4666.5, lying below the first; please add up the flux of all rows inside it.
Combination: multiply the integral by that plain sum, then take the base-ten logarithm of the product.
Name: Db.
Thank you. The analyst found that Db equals 5.22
